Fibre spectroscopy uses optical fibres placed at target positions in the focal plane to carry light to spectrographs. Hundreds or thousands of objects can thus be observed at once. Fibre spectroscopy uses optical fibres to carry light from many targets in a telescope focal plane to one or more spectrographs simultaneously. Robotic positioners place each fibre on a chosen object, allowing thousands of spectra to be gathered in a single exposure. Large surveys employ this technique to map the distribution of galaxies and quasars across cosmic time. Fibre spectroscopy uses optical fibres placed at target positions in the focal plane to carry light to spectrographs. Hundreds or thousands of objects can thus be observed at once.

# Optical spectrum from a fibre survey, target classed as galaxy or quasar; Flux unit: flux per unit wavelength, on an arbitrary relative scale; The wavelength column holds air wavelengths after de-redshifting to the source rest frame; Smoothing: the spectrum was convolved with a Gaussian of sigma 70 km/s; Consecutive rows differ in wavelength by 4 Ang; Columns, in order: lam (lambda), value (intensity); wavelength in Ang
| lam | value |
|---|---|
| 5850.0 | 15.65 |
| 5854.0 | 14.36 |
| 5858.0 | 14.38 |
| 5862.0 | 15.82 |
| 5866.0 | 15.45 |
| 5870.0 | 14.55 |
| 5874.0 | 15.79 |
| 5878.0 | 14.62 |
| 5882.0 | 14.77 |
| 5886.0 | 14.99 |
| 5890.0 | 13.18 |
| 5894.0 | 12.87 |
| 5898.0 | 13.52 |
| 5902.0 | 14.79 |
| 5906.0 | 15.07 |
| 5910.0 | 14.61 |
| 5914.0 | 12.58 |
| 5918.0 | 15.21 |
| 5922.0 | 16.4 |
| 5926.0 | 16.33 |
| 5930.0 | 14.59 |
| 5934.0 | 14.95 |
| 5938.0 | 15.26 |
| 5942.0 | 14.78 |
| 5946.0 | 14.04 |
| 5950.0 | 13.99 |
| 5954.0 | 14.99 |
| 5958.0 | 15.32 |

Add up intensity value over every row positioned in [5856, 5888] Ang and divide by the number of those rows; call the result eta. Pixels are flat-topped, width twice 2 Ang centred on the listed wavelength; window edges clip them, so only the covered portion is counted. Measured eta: 15.0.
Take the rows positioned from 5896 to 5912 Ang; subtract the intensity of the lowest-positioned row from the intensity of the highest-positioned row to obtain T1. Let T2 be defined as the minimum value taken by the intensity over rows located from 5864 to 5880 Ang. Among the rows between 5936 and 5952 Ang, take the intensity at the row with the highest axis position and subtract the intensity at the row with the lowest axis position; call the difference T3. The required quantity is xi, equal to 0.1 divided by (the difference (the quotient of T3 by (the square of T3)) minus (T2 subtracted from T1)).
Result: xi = 0.0079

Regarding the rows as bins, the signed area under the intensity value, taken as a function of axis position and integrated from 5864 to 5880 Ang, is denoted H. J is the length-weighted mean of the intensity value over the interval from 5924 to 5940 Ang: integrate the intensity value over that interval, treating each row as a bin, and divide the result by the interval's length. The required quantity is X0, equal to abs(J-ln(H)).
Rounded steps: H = 242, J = 15.3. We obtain 9.8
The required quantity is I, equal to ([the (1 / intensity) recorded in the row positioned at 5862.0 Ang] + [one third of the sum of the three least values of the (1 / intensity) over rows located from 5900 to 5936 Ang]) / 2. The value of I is 0.0629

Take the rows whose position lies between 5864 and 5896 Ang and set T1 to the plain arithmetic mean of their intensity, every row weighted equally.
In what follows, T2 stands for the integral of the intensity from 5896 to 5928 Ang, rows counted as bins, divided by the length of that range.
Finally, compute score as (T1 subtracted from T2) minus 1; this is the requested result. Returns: -0.7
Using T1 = 14.5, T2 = 14.8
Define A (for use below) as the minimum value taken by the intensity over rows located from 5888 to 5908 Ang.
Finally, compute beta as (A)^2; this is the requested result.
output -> 166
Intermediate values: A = 12.87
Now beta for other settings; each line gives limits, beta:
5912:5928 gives 158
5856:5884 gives 207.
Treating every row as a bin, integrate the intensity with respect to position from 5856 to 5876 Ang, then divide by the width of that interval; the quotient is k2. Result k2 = 15.2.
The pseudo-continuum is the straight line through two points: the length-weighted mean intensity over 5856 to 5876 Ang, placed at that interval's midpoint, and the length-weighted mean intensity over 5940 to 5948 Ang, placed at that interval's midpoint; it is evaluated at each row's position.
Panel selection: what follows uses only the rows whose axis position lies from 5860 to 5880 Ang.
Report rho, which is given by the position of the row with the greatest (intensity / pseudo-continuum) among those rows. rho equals 5874.0 Ang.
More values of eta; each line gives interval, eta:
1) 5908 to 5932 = 15.0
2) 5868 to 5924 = 14.5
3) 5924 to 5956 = 14.9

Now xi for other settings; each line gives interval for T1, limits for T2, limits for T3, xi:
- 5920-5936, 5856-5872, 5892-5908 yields 0.0061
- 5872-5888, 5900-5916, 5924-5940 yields 0.0080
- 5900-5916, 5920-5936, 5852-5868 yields 0.0056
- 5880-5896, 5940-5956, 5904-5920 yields 0.0043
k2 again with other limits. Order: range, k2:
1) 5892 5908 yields 14.1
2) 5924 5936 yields 15.3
